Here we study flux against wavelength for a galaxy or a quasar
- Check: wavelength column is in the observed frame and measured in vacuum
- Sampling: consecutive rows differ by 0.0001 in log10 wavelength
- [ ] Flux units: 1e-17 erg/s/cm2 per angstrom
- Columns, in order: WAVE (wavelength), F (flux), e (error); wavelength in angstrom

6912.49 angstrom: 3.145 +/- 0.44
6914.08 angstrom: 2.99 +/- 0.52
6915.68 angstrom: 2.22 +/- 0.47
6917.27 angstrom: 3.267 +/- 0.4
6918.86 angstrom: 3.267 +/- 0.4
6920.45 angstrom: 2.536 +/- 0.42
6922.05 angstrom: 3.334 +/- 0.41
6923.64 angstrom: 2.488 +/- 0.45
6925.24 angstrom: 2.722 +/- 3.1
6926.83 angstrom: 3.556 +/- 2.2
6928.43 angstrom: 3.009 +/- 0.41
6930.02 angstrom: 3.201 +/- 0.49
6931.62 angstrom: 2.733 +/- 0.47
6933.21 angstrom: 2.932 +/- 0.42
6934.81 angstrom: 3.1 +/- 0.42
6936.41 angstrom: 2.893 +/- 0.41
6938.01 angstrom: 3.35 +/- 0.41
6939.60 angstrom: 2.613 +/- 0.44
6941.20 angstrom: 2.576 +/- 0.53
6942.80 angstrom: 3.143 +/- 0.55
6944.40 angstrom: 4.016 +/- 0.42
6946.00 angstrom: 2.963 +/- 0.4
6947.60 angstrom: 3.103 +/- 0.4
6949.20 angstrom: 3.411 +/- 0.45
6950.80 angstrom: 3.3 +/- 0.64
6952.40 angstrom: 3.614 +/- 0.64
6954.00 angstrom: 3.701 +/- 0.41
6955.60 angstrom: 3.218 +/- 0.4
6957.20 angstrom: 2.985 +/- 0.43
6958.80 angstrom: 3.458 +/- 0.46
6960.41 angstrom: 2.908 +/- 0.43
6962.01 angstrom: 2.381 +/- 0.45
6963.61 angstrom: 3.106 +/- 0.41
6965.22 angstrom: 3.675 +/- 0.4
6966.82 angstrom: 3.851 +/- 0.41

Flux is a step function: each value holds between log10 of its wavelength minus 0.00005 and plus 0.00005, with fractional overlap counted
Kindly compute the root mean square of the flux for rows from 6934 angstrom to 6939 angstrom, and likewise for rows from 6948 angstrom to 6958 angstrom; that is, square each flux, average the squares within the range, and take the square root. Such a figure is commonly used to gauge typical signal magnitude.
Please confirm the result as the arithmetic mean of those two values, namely 3.25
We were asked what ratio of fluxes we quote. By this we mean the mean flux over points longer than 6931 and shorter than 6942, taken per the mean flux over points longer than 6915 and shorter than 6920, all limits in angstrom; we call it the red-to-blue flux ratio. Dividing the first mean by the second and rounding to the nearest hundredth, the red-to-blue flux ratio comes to 0.99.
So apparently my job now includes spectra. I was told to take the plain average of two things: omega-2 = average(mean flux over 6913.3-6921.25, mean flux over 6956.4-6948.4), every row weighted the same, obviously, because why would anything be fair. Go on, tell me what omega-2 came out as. 3.15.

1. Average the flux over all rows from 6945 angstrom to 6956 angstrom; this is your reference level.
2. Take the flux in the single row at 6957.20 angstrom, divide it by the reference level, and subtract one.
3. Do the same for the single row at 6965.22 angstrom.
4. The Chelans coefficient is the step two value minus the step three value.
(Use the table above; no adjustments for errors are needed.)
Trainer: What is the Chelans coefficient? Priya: -0.21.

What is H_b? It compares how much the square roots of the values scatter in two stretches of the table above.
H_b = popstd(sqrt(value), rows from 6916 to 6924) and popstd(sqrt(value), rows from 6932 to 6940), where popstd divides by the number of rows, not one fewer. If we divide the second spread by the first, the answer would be 0.63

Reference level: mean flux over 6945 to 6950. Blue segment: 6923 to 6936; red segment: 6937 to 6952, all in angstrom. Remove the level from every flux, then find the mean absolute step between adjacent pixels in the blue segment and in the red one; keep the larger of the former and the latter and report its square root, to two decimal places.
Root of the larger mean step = 0.69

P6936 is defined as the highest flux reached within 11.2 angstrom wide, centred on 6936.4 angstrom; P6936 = 3.35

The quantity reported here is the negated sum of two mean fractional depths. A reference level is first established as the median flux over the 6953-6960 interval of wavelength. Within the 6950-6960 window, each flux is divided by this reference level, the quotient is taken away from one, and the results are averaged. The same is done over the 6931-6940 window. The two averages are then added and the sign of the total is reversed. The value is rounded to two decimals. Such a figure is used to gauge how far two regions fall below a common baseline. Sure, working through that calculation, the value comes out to -0.11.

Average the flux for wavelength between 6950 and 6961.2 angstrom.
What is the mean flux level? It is 3.31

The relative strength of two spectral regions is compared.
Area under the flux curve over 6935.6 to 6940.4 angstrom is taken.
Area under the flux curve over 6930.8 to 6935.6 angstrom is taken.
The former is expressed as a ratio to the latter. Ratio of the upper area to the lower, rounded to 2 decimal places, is 1.01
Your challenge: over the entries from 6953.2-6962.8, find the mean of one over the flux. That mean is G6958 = 0.328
